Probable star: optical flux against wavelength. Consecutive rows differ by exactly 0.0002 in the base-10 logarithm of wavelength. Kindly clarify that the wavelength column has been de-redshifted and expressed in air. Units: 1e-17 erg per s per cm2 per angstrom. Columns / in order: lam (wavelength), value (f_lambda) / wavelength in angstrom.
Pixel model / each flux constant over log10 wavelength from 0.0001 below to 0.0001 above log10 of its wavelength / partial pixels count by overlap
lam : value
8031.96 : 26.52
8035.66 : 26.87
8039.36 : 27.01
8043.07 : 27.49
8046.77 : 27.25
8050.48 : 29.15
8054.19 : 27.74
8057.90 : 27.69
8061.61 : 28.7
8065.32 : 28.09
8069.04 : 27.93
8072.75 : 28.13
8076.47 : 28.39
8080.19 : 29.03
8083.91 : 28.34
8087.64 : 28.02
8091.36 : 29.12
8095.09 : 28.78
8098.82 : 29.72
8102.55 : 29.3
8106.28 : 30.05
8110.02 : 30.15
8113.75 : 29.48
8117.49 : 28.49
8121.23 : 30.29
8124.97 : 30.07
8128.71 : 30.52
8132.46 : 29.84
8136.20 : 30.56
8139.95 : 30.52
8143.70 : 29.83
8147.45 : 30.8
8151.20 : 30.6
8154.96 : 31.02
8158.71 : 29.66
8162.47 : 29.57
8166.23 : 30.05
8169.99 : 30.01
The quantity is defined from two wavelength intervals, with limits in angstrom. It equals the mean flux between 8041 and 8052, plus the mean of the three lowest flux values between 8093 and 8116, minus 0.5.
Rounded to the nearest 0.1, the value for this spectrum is 56.6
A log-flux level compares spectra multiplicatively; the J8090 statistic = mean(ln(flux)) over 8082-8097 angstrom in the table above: 3.352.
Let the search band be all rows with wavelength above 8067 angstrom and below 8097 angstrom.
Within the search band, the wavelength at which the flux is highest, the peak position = 8091.36 angstrom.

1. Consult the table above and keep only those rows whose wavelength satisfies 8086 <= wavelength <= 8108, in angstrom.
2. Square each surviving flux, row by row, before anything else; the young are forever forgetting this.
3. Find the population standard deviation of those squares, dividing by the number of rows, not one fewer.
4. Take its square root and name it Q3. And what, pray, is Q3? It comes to 6.2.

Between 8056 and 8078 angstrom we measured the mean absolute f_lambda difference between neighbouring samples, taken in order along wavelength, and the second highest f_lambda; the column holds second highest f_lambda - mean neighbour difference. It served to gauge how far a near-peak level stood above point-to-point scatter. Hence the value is 27.9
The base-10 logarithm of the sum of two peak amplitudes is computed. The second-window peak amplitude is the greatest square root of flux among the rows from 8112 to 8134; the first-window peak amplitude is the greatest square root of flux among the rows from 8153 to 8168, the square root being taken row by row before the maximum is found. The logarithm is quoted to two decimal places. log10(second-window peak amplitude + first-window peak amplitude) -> 1.05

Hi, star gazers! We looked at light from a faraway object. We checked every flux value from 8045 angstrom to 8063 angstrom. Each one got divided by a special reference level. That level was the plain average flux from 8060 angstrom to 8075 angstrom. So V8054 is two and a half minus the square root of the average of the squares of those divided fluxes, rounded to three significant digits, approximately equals 1.50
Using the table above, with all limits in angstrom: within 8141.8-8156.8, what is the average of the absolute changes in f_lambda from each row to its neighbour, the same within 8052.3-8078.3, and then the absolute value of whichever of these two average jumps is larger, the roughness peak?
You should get 0.53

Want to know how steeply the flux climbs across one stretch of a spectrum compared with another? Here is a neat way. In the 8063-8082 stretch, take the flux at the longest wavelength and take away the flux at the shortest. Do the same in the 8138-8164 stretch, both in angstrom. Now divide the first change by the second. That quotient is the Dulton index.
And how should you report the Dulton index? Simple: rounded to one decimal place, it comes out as -1.0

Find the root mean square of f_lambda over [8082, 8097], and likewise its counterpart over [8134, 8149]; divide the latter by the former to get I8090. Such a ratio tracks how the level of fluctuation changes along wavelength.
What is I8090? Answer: 1.07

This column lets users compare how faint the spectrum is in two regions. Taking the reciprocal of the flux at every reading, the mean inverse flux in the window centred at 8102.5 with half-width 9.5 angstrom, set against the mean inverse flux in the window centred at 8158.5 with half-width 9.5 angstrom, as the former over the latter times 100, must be 102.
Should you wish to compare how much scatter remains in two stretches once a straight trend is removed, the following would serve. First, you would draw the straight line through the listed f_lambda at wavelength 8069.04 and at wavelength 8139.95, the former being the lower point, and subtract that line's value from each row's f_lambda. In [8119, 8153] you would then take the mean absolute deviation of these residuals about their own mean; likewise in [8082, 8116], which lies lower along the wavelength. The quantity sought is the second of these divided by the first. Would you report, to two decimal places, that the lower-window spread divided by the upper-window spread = 1.24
